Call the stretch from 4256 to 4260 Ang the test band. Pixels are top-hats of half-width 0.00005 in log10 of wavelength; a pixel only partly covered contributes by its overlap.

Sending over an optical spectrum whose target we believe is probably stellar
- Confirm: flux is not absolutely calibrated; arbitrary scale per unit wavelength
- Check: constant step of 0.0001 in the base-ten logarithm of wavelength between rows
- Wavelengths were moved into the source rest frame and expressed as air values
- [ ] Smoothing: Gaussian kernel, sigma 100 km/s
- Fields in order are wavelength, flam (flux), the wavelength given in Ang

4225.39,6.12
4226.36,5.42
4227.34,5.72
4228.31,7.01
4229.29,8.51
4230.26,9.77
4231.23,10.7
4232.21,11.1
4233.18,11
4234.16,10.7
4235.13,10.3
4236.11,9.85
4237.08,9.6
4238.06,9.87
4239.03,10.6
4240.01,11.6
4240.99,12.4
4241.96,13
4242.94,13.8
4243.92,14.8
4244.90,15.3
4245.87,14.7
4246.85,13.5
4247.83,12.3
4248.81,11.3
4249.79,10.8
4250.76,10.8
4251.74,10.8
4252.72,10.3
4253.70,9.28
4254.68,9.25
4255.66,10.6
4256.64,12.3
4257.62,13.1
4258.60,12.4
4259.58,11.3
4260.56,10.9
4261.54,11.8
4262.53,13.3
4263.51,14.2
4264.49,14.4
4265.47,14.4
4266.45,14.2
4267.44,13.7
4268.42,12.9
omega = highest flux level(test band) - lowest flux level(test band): 1.8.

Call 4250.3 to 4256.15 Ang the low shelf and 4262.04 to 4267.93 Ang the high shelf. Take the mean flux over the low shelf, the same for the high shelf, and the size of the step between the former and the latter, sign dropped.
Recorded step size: 3.9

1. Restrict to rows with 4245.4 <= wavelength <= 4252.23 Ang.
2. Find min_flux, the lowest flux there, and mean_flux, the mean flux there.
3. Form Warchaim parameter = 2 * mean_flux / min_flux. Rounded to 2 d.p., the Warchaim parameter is 2.23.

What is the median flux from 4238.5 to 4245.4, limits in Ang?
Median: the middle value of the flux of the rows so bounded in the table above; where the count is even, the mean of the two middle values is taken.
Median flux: 13.0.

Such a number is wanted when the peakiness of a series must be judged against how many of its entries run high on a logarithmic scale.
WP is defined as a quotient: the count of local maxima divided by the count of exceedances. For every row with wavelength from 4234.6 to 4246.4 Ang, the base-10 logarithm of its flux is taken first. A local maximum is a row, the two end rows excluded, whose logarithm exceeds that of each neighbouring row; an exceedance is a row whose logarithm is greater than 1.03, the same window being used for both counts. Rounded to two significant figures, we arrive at 0.14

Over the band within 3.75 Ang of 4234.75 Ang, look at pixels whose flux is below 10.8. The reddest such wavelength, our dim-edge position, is 4238.06 Ang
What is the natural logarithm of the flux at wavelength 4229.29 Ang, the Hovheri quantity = 2.14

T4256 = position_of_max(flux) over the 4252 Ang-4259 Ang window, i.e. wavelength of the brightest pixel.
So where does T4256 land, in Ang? 4257.62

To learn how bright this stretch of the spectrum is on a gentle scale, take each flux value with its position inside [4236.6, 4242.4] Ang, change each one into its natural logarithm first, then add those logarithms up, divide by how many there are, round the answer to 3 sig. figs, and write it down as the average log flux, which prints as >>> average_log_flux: 2.41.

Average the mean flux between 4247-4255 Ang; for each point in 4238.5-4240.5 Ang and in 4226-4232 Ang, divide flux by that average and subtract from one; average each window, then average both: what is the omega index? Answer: 0.11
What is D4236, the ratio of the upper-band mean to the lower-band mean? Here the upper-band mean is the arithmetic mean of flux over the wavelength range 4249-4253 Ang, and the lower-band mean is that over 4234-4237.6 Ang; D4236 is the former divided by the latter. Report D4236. 1.1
